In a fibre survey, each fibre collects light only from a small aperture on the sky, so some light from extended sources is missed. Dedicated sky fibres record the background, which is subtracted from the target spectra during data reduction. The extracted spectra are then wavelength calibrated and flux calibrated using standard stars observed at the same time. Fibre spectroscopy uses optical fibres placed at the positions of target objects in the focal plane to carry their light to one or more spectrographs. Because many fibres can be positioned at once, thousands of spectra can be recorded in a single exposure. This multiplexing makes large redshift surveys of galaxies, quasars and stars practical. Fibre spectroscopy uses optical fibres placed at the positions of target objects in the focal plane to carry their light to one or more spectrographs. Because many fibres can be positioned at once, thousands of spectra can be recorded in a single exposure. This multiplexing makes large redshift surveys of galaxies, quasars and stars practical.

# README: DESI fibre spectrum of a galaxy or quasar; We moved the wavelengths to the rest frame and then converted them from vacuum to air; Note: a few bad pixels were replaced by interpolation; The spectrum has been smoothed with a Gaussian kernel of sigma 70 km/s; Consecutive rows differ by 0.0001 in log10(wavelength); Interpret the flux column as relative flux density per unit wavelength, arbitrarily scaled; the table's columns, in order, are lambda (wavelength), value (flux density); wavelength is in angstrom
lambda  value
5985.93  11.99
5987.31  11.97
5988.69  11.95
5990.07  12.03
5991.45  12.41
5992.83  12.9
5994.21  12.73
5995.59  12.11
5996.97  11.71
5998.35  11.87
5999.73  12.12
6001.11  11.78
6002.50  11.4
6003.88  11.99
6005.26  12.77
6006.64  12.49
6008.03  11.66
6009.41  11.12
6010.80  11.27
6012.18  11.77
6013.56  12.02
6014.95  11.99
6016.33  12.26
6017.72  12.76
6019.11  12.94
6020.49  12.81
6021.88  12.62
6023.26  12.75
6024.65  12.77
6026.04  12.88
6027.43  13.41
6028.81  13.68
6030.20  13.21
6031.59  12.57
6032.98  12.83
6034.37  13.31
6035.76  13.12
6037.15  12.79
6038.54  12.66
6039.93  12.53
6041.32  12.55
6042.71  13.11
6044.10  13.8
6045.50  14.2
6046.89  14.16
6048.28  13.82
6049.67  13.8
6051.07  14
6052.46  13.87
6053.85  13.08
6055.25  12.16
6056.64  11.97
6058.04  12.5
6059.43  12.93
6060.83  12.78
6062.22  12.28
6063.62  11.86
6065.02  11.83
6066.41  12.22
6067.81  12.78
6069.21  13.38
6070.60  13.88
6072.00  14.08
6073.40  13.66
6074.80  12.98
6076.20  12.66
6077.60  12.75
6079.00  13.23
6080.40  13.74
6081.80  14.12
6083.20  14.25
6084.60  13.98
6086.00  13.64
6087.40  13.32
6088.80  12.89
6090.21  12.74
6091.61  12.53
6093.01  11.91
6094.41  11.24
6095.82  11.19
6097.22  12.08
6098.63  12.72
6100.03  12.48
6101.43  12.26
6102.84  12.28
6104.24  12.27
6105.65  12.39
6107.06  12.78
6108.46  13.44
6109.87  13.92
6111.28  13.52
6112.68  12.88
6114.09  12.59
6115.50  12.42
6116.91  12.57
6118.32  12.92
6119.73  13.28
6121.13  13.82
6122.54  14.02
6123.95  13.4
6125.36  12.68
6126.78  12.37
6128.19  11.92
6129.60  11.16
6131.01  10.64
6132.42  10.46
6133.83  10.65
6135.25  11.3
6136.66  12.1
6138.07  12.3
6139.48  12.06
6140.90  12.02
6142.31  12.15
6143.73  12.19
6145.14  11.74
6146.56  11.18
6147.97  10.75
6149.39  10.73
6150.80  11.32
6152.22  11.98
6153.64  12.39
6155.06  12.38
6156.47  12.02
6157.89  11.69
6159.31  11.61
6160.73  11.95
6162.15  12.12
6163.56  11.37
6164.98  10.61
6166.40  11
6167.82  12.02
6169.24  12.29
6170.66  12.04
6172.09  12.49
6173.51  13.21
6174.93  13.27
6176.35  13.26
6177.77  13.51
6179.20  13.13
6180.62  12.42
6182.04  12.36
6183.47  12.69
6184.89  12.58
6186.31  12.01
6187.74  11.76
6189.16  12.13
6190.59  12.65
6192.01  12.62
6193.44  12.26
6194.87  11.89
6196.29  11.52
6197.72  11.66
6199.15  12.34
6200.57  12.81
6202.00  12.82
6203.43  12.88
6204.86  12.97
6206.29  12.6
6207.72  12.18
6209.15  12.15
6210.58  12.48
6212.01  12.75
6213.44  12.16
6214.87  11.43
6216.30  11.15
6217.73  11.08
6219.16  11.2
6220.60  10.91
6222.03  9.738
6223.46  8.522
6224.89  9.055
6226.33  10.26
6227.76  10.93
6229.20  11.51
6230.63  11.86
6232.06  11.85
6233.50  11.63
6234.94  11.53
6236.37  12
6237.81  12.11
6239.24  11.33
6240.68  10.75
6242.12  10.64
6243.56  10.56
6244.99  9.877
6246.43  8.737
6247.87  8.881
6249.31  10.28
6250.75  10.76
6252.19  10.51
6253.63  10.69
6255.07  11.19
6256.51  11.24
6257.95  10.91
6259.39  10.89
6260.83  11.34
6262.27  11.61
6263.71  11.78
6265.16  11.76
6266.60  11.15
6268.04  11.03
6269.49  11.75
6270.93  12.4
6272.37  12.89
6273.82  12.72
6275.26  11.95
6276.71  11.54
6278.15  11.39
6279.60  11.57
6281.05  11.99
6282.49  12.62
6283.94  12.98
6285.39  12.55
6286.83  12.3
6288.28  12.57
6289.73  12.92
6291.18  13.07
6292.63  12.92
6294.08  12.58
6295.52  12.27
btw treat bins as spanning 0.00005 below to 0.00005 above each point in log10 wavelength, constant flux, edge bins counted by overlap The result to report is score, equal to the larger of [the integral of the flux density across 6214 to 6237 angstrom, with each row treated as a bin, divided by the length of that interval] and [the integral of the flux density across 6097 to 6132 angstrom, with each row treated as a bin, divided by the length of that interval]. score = 12.7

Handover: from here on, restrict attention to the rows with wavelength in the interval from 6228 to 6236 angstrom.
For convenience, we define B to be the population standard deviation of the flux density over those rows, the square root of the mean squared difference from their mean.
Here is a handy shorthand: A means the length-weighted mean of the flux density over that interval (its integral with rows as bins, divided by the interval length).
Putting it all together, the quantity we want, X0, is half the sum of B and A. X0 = 5.90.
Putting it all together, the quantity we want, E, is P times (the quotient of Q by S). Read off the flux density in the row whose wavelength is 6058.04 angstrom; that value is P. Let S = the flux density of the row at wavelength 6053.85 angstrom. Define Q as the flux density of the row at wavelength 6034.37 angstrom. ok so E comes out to 12.7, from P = 12.5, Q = 13.31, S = 13.08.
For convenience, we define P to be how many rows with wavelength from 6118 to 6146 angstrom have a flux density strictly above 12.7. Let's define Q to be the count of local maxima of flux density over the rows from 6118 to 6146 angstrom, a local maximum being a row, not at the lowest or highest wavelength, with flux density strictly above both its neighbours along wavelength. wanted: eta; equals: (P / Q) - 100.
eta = -98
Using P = 5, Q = 3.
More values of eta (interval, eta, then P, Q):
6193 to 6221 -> -98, 5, 3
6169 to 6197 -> -99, 5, 4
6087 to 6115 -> -97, 9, 3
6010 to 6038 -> -97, 13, 4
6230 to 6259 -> -100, 0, 3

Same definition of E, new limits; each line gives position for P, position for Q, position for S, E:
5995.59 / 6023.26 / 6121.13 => 11.2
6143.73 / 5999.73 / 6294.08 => 11.7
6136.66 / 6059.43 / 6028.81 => 11.4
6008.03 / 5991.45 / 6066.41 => 11.8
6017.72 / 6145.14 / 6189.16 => 12.3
